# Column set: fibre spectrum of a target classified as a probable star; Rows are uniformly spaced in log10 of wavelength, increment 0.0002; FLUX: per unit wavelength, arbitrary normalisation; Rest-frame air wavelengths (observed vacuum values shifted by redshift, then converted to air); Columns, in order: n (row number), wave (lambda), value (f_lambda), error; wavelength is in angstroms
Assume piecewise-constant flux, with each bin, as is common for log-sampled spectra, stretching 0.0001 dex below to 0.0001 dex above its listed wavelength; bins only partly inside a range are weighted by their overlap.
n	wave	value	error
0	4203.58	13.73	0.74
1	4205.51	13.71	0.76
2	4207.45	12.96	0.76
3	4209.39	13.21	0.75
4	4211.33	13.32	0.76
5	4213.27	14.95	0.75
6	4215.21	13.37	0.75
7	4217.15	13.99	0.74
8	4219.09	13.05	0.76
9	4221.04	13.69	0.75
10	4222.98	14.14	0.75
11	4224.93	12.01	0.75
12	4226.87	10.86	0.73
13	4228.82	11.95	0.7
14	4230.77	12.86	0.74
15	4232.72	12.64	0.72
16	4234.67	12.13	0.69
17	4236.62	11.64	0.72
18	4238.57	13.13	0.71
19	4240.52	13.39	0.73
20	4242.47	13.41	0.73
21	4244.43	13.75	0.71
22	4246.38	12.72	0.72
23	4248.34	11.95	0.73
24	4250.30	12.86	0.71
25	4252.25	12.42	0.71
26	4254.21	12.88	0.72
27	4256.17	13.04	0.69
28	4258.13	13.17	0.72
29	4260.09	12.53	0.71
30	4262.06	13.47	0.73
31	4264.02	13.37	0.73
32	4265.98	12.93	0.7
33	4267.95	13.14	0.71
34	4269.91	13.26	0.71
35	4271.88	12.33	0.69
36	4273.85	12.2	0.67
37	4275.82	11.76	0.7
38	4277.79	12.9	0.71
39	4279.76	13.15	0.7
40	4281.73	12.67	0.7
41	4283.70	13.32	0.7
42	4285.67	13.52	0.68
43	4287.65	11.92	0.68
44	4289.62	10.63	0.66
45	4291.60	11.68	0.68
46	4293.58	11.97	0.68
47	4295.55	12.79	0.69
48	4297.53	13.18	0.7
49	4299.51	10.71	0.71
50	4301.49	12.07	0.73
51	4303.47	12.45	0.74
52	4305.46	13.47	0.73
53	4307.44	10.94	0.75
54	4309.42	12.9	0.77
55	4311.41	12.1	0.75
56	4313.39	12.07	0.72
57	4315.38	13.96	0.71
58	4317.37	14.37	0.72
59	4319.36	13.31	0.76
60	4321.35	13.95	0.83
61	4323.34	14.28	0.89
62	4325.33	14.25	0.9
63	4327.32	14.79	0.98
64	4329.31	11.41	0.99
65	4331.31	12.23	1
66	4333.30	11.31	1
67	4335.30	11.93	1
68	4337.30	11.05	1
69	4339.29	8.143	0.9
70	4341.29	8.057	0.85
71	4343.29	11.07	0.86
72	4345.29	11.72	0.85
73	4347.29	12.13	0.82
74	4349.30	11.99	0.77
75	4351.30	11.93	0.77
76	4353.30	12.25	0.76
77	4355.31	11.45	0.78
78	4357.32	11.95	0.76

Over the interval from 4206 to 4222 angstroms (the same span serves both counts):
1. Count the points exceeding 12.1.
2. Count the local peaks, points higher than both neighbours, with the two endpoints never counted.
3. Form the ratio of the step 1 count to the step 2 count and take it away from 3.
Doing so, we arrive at -1.0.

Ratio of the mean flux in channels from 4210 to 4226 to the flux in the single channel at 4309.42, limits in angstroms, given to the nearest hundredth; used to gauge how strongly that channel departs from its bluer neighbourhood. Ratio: 1.05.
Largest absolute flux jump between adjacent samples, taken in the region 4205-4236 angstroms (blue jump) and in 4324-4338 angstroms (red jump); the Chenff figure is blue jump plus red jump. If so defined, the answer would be 5.5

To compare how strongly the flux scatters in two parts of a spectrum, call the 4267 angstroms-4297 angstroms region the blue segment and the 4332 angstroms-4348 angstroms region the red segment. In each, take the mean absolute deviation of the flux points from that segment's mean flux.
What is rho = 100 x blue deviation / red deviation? 51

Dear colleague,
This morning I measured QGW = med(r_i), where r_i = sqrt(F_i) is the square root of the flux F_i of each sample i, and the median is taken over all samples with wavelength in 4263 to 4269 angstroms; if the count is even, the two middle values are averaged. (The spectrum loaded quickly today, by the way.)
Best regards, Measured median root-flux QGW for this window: 3.62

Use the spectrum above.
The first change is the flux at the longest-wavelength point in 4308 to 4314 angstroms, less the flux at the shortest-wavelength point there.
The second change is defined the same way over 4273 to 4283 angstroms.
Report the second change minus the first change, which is 1.3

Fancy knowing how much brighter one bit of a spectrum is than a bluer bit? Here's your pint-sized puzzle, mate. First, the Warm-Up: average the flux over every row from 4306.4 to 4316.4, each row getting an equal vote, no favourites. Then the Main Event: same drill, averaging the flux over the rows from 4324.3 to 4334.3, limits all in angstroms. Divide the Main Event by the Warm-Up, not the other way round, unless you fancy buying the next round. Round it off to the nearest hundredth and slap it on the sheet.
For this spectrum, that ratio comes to 1.03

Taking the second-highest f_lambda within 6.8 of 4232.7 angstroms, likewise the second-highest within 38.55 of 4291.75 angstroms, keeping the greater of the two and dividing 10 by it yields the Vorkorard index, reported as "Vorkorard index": 0.696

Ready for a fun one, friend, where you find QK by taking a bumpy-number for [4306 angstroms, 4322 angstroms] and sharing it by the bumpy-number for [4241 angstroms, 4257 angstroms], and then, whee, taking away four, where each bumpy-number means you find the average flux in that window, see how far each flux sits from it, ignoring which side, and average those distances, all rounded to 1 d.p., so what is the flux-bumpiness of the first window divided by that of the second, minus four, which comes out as -1.6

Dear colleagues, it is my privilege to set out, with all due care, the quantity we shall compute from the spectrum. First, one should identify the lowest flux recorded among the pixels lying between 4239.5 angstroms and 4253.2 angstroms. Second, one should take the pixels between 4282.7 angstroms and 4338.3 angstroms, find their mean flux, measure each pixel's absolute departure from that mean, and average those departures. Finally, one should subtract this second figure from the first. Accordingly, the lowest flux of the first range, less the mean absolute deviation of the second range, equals 10.9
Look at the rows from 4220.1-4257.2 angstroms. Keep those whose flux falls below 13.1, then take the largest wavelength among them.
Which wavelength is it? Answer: 4256.17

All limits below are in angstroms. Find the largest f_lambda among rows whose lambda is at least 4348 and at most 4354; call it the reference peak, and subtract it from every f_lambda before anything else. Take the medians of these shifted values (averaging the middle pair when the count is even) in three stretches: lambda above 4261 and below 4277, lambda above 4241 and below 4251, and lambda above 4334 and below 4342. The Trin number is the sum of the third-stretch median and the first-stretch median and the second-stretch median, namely -1.3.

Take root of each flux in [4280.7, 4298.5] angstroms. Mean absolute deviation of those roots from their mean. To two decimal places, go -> 0.11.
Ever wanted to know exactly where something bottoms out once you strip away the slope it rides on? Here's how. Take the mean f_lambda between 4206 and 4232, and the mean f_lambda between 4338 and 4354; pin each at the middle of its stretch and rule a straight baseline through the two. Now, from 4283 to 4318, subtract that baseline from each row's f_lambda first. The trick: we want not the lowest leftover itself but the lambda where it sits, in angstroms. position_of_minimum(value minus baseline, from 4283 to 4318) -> 4289.62 angstroms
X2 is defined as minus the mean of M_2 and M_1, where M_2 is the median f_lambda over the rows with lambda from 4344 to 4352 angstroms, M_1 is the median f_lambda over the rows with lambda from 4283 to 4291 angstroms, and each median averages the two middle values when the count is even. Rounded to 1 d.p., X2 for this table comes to -12.3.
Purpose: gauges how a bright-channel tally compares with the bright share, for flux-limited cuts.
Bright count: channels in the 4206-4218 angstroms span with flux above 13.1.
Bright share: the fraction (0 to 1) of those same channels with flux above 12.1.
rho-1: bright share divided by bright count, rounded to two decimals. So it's 0.20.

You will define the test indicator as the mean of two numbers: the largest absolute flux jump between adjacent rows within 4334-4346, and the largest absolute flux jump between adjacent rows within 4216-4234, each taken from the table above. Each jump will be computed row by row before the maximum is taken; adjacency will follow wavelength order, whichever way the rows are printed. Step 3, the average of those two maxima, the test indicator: 2.57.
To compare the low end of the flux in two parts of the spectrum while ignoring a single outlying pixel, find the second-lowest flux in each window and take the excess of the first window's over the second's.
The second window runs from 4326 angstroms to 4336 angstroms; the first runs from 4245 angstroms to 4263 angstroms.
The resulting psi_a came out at 1.0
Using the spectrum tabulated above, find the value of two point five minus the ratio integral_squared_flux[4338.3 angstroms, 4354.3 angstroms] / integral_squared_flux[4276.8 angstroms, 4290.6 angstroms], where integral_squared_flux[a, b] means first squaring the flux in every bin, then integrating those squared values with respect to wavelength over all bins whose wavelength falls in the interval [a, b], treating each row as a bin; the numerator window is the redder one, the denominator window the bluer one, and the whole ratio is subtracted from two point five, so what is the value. 1.61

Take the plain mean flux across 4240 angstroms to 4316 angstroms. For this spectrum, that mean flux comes 12.6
